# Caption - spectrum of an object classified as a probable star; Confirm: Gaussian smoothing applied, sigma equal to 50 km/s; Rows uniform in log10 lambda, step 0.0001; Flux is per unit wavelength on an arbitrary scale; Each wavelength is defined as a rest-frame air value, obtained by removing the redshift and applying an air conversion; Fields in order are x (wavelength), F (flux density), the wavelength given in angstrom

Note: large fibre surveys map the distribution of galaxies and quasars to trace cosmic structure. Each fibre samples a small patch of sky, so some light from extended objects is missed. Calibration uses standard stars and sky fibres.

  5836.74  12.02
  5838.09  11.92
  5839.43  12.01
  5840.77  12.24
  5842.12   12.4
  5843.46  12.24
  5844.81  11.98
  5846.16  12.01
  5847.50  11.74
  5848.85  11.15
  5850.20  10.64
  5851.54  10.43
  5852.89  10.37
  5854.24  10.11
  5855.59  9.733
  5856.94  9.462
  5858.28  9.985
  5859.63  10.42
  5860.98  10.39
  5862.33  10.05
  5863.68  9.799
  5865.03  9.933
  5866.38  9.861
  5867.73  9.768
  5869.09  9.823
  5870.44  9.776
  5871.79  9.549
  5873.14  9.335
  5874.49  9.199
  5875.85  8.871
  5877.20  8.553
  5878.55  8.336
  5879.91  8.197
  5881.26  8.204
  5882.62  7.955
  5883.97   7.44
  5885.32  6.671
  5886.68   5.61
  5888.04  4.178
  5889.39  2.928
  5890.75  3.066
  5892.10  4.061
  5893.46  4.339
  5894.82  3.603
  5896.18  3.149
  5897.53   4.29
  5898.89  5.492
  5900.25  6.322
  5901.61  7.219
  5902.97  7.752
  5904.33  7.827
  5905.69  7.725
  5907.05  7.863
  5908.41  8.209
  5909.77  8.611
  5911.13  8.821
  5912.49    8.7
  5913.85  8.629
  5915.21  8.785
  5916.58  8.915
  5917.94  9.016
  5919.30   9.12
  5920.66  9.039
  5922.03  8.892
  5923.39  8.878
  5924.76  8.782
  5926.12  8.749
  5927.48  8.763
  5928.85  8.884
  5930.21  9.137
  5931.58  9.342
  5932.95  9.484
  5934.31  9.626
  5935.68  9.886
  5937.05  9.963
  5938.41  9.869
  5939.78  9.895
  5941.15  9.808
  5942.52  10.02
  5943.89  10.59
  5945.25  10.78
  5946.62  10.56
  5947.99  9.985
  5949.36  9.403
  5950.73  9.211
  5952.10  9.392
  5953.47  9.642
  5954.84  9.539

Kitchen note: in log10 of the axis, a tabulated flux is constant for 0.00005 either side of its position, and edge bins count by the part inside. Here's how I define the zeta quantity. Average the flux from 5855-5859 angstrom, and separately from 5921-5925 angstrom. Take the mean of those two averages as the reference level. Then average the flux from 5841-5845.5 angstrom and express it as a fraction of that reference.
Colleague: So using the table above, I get 1.31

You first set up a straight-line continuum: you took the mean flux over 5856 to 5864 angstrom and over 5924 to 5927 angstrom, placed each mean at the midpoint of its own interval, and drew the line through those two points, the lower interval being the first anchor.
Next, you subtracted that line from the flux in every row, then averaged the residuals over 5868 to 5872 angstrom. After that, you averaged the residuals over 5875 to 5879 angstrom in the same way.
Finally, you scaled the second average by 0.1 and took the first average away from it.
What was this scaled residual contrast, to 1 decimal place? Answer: 0.0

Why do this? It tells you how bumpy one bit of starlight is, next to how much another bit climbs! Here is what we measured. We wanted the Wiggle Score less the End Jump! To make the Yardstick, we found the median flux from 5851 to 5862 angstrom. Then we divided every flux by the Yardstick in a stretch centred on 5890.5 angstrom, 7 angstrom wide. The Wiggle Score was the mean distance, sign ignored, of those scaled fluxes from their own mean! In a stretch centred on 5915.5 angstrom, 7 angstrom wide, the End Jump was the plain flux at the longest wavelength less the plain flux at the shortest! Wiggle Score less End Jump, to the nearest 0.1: -0.3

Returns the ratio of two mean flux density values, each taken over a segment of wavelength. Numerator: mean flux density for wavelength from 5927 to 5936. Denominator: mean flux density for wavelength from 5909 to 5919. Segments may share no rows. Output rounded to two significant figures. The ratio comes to 1.1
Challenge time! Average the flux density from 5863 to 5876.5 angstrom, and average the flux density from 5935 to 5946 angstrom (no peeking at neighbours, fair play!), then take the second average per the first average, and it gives 1.05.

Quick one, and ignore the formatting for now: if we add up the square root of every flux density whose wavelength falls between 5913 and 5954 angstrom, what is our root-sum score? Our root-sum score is 92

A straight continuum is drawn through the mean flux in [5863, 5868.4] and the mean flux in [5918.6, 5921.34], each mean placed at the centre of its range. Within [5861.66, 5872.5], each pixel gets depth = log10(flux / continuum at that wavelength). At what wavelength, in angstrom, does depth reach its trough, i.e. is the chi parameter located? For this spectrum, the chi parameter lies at 5871.79 angstrom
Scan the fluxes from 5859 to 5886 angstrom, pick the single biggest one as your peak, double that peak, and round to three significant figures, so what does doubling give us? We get 20.8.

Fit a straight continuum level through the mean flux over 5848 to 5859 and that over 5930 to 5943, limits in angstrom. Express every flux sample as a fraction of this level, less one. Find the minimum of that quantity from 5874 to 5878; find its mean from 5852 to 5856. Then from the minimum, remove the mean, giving -0.14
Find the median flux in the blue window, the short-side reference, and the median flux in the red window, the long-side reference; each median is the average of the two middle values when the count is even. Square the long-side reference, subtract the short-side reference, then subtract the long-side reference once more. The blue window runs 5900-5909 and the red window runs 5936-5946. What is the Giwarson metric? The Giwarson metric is 82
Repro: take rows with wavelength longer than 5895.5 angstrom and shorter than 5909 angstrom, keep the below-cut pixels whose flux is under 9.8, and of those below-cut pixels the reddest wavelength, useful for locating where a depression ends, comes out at 5908.41 angstrom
